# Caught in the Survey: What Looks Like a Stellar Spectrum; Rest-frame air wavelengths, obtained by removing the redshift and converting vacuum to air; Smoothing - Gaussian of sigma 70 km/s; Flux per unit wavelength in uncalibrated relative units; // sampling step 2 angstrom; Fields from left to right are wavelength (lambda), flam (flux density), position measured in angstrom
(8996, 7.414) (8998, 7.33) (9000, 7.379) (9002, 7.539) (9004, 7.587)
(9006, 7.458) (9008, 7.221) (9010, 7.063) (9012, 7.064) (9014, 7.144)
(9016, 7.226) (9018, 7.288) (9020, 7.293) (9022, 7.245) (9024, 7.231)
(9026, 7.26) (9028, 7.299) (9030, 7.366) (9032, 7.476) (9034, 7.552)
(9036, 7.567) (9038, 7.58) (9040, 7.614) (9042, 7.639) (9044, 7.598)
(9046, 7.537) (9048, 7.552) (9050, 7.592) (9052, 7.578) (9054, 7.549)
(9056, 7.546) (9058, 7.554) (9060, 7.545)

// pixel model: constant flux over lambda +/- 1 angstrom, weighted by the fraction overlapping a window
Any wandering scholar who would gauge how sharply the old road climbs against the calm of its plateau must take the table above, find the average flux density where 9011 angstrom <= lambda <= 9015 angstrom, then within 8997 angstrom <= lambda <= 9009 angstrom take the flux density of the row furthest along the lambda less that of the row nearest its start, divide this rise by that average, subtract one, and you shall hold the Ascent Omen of -1.02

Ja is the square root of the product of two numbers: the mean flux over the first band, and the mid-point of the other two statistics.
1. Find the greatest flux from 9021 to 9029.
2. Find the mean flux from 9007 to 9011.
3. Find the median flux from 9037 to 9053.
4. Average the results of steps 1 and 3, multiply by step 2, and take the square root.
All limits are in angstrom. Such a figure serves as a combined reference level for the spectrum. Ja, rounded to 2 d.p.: 7.29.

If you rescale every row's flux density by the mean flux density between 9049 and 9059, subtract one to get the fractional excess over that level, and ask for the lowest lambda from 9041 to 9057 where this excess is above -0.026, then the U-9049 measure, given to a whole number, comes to 9042 angstrom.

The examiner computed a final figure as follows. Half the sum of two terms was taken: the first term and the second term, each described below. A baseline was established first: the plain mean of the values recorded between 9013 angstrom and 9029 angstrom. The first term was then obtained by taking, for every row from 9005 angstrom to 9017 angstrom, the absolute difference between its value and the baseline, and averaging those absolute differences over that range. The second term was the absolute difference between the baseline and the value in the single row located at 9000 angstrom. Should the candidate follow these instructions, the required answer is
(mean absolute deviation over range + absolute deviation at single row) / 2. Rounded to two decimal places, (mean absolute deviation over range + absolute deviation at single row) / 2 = 0.13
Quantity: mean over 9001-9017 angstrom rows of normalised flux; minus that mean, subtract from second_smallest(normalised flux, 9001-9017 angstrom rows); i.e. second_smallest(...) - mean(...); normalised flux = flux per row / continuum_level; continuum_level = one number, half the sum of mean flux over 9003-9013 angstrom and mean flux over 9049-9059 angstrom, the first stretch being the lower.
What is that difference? -0.030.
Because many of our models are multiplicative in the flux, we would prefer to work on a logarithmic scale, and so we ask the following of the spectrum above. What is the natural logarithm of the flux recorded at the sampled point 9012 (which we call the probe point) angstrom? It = 1.955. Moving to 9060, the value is 2.021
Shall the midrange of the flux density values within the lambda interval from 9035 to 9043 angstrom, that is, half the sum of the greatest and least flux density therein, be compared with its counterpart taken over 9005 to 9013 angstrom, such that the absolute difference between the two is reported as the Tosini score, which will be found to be 0.34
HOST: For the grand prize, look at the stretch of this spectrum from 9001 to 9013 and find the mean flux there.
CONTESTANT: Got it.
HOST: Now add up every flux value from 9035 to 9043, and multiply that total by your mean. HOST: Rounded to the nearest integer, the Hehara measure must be 223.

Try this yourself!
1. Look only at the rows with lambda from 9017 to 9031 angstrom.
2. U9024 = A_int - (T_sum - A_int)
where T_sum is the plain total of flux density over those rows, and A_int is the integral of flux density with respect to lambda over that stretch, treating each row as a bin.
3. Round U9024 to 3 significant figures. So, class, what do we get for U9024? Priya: 153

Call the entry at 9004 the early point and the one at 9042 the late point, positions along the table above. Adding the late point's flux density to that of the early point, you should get 15.2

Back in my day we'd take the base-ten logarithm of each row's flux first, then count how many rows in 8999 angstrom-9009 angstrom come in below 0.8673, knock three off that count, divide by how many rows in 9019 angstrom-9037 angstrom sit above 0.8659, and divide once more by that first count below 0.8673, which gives -0.500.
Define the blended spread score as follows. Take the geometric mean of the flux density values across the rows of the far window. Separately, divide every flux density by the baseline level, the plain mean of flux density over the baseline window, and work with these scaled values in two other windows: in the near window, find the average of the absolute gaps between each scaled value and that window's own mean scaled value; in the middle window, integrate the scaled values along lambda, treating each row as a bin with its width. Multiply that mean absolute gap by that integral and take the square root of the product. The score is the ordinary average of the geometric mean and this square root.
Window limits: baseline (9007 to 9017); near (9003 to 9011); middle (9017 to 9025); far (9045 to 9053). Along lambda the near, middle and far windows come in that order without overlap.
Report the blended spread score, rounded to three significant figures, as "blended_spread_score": 4.02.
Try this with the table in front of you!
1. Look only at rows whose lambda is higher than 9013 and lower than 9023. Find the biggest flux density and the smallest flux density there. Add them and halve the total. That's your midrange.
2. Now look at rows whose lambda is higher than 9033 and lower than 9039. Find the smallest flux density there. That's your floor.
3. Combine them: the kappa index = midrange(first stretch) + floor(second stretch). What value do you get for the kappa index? 14.8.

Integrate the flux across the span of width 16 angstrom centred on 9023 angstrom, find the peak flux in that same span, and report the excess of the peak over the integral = -109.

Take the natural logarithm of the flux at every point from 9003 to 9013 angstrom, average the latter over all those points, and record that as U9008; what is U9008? 1.985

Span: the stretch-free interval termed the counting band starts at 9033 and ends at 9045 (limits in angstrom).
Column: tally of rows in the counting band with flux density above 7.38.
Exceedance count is 6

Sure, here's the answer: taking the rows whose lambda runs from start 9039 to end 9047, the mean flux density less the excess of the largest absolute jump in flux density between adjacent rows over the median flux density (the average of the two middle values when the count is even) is 15.1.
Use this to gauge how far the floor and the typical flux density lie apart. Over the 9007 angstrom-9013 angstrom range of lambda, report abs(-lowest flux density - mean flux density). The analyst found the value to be 14.2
